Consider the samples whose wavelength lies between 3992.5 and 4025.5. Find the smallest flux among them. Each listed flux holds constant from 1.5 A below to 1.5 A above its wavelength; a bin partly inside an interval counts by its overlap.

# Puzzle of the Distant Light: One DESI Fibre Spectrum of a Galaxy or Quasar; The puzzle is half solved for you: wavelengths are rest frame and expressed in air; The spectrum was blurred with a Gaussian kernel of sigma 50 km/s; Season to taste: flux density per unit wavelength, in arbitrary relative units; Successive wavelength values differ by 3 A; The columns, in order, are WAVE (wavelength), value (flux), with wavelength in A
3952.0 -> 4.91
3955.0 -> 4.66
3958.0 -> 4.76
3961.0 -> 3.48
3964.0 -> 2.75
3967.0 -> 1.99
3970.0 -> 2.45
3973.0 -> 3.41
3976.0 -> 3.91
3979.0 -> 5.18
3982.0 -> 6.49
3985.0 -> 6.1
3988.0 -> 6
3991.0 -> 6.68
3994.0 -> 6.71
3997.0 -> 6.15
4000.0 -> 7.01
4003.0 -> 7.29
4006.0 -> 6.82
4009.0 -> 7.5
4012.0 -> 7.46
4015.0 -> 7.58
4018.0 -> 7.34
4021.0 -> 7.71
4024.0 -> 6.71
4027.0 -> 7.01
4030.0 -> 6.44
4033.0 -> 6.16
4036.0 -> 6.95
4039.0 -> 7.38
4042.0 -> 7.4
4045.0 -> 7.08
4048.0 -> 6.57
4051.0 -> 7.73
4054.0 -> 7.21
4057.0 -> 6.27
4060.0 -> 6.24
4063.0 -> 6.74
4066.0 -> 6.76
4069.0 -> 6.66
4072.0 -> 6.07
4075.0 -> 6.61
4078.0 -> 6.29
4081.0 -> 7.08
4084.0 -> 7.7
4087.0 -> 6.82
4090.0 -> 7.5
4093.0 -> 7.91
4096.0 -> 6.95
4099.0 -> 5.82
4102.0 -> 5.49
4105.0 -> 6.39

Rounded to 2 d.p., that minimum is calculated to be 6.15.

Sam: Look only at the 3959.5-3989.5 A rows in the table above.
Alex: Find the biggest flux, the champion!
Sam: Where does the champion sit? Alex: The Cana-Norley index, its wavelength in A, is 3982.0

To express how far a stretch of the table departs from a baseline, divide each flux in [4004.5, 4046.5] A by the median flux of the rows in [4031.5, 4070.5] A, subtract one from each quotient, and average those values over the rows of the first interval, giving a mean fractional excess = 0.052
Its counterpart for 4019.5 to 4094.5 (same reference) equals 0.024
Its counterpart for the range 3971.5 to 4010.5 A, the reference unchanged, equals -0.098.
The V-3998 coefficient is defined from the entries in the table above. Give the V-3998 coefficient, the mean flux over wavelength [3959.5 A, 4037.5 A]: 5.9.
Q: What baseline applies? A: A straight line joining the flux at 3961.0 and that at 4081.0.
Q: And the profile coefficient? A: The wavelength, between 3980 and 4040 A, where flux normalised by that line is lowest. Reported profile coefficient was 4033.0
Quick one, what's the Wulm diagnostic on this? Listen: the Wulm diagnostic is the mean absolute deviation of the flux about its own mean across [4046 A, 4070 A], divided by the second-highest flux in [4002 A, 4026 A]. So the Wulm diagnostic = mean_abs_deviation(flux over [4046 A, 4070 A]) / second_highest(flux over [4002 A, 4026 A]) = 0.046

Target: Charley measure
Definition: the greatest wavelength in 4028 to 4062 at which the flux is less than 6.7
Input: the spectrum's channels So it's 4060.0 A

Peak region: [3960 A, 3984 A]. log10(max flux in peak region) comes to 0.81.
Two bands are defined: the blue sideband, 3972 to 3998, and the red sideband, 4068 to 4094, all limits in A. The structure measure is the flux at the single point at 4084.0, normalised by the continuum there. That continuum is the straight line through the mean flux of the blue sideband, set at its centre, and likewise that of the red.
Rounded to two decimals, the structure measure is 1.10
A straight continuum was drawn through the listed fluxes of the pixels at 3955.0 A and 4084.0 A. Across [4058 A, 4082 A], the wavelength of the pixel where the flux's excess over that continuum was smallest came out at 4072.0 A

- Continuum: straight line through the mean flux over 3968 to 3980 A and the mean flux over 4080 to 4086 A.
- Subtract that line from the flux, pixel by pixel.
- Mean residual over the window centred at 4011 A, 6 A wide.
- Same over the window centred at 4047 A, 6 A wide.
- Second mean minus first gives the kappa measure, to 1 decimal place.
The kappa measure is -1.9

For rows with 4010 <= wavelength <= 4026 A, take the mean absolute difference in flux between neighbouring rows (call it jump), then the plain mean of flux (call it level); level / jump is 17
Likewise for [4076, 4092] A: 10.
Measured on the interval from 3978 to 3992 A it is 10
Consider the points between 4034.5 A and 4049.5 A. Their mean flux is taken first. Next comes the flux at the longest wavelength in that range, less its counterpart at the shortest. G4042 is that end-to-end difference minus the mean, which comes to -7.5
